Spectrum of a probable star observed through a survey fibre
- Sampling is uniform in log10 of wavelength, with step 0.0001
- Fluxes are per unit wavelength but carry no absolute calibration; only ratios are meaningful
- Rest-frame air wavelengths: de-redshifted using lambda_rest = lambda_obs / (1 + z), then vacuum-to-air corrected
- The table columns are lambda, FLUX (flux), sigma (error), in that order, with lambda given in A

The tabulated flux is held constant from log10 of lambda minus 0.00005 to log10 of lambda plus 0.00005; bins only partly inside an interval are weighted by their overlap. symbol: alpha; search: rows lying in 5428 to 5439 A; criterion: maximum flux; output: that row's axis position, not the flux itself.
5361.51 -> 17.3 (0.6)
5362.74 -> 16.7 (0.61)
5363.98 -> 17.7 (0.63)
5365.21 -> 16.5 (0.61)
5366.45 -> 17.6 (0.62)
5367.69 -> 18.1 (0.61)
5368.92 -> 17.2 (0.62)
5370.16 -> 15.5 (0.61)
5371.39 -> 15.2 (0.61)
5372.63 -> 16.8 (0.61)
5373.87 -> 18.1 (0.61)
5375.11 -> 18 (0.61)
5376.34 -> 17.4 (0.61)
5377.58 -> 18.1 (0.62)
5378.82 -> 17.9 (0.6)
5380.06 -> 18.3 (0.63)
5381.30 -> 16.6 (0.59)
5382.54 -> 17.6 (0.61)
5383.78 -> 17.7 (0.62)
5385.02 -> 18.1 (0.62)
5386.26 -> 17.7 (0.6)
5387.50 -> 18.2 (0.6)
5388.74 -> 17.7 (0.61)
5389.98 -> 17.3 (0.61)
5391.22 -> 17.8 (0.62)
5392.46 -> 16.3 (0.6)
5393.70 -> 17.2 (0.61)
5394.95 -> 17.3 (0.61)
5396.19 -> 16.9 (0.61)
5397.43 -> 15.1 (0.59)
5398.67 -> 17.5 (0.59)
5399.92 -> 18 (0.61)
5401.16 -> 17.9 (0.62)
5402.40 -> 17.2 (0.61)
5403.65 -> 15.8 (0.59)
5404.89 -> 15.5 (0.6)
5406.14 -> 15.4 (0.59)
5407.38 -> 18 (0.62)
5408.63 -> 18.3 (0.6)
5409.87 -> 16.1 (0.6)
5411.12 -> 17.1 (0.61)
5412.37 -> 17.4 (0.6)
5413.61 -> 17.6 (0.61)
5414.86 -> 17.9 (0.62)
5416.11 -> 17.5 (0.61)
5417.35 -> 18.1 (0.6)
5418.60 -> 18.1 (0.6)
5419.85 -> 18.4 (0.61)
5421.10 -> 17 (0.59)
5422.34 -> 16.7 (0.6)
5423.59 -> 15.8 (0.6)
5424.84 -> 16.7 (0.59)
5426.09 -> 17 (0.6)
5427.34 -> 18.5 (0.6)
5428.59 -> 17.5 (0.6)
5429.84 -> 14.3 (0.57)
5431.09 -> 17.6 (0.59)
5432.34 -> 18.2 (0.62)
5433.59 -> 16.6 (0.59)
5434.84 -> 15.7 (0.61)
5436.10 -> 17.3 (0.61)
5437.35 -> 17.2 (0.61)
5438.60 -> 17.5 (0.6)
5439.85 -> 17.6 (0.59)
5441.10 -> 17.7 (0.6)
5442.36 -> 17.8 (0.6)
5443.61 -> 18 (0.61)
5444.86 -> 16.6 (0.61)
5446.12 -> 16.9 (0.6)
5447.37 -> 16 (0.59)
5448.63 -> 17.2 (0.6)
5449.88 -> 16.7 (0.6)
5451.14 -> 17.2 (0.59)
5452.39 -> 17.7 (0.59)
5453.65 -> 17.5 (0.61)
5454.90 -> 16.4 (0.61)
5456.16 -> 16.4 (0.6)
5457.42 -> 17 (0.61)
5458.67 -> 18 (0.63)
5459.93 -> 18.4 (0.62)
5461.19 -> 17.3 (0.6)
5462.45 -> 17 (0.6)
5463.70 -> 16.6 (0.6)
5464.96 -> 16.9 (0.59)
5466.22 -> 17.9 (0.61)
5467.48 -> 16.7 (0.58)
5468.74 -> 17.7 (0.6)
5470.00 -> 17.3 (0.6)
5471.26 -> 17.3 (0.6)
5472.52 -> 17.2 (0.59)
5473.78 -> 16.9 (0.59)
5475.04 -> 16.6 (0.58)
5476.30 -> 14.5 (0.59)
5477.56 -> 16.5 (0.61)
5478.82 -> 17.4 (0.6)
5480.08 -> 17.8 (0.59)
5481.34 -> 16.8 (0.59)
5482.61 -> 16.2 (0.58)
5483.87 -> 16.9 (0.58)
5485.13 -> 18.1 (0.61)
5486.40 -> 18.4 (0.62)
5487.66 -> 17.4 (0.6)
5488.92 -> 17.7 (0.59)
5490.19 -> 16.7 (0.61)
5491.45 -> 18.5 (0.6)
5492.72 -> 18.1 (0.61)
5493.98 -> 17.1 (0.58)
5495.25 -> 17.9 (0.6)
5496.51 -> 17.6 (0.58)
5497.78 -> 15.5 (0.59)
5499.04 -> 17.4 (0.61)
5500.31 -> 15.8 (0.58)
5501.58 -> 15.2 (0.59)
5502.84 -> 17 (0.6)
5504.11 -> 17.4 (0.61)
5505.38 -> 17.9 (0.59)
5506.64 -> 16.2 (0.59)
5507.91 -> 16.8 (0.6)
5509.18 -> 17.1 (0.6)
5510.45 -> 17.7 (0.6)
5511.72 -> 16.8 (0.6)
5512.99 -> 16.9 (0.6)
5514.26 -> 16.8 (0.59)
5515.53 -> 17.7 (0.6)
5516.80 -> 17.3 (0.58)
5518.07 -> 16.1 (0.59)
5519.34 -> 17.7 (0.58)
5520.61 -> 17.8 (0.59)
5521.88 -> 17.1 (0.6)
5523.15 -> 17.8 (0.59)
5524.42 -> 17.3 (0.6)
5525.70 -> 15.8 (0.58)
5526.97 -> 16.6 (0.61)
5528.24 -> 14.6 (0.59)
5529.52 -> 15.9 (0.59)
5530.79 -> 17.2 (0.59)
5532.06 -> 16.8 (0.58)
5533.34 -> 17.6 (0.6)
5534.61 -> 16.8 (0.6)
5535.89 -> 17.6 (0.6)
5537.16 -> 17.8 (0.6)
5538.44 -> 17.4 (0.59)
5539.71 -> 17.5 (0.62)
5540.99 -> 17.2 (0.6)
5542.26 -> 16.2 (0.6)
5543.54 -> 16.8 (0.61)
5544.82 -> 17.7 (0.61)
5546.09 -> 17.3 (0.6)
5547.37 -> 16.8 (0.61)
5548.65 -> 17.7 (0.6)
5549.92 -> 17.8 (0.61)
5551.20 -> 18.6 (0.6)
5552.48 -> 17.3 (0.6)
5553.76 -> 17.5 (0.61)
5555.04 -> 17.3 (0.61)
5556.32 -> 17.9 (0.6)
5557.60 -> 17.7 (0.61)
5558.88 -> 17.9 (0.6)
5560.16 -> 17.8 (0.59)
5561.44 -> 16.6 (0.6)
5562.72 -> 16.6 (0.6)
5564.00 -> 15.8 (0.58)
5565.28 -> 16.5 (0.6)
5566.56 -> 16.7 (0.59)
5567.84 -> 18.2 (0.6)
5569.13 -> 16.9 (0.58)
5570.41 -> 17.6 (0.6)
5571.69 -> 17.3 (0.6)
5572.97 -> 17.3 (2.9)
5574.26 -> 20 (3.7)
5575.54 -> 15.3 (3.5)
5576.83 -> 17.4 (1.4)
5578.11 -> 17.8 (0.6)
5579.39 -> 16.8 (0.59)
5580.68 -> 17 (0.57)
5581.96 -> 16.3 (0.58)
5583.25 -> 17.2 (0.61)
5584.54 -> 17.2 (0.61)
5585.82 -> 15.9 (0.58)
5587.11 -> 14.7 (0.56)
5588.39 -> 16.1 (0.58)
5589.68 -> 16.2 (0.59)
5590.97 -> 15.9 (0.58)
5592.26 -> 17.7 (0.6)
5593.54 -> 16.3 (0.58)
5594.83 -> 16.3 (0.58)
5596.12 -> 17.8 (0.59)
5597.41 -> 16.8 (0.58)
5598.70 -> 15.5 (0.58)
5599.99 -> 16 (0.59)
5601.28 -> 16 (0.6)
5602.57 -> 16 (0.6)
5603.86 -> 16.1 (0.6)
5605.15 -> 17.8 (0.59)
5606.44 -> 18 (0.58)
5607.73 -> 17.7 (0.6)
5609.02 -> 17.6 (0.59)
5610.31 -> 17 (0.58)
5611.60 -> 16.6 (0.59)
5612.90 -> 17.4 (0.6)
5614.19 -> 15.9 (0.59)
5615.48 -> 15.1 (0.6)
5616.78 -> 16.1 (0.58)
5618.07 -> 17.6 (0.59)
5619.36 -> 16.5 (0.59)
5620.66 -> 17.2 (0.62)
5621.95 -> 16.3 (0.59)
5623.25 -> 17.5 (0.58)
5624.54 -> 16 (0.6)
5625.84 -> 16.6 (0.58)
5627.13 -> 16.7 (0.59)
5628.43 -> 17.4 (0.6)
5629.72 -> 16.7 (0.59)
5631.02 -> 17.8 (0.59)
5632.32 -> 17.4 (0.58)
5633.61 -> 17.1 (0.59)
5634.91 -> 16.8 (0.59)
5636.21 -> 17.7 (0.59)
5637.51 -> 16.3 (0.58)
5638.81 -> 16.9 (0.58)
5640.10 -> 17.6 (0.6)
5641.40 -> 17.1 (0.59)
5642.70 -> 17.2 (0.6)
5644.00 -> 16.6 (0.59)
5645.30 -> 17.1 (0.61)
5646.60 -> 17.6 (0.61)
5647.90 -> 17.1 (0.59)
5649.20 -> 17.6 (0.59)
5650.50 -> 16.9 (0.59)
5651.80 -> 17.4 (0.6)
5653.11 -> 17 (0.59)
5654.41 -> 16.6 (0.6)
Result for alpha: 5432.34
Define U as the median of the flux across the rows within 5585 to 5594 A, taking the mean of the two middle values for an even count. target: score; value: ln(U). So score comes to 2.78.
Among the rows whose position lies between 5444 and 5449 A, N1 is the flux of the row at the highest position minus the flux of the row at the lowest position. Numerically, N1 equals 0.6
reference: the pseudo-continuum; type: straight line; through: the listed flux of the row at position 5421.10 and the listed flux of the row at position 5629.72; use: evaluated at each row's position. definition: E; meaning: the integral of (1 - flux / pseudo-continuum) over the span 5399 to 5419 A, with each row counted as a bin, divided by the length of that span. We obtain -0.013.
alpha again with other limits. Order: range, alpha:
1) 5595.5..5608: 5606.44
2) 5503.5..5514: 5505.38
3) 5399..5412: 5408.63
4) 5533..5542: 5537.16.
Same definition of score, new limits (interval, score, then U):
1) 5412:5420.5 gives 2.88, 17.9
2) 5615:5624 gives 2.80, 16.5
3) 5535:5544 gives 2.86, 17.4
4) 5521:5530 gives 2.81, 16.6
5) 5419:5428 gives 2.83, 17.0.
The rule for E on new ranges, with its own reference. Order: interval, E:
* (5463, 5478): 0.005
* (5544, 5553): -0.046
